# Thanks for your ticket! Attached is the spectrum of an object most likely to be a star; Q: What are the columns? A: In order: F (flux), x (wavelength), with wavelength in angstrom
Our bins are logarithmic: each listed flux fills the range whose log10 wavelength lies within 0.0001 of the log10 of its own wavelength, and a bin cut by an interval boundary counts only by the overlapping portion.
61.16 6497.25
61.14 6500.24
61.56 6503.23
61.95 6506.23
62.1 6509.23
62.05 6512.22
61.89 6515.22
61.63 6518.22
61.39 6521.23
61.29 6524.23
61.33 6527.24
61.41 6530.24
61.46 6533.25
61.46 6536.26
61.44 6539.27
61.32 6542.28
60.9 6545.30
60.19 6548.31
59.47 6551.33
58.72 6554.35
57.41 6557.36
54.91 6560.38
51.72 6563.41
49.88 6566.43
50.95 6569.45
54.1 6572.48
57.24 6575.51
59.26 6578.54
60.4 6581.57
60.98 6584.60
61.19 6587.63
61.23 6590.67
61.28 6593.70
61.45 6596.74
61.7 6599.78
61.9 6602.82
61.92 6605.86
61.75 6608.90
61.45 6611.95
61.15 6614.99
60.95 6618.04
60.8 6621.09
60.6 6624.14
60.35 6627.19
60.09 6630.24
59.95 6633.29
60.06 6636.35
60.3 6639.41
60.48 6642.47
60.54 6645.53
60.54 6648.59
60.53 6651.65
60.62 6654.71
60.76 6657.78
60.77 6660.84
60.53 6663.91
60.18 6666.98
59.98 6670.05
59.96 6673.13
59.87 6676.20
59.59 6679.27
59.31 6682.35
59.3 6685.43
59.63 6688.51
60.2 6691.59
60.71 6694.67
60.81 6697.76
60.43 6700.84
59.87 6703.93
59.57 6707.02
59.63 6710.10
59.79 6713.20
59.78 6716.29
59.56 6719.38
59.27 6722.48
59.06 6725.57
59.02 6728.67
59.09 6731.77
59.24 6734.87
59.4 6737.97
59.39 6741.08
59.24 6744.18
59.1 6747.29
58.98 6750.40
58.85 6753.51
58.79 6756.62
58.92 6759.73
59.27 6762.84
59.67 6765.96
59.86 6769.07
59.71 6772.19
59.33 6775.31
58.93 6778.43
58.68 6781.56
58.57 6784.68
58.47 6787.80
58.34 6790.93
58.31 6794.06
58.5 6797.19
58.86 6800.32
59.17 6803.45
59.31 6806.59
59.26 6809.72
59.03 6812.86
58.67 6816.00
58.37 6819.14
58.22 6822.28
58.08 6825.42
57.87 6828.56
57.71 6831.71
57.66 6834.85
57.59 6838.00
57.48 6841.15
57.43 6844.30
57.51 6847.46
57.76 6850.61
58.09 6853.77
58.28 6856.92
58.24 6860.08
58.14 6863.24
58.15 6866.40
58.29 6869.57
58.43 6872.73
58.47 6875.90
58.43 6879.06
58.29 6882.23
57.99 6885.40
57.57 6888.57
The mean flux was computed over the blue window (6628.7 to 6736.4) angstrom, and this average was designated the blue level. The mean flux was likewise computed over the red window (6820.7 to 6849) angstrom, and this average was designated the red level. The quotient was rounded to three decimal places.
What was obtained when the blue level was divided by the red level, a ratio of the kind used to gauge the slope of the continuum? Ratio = 1.039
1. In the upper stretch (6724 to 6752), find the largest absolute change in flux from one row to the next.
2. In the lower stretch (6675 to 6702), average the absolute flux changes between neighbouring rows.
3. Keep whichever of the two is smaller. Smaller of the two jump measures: 0.16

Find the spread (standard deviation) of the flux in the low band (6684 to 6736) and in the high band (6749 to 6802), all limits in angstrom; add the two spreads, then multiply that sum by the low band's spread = 1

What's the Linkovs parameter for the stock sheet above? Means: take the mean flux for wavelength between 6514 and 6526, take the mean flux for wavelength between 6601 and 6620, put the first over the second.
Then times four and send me 4.00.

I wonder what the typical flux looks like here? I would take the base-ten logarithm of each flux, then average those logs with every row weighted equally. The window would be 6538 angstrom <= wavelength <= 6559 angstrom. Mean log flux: 1.78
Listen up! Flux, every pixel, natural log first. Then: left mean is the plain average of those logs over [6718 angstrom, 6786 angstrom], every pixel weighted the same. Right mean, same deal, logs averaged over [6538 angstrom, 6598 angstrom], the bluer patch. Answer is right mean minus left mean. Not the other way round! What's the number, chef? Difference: -0.019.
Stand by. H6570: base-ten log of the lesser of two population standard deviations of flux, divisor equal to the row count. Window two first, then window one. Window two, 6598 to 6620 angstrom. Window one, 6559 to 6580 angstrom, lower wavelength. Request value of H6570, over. -0.46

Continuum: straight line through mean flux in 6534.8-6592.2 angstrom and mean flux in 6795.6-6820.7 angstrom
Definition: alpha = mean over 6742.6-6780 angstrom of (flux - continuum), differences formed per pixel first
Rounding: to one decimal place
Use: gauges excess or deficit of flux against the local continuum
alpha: 0.5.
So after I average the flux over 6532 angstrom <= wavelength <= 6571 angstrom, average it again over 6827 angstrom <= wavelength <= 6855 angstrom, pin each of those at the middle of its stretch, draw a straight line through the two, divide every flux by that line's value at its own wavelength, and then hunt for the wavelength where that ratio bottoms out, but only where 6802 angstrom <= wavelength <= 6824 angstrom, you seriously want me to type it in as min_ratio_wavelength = 6822.28 angstrom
